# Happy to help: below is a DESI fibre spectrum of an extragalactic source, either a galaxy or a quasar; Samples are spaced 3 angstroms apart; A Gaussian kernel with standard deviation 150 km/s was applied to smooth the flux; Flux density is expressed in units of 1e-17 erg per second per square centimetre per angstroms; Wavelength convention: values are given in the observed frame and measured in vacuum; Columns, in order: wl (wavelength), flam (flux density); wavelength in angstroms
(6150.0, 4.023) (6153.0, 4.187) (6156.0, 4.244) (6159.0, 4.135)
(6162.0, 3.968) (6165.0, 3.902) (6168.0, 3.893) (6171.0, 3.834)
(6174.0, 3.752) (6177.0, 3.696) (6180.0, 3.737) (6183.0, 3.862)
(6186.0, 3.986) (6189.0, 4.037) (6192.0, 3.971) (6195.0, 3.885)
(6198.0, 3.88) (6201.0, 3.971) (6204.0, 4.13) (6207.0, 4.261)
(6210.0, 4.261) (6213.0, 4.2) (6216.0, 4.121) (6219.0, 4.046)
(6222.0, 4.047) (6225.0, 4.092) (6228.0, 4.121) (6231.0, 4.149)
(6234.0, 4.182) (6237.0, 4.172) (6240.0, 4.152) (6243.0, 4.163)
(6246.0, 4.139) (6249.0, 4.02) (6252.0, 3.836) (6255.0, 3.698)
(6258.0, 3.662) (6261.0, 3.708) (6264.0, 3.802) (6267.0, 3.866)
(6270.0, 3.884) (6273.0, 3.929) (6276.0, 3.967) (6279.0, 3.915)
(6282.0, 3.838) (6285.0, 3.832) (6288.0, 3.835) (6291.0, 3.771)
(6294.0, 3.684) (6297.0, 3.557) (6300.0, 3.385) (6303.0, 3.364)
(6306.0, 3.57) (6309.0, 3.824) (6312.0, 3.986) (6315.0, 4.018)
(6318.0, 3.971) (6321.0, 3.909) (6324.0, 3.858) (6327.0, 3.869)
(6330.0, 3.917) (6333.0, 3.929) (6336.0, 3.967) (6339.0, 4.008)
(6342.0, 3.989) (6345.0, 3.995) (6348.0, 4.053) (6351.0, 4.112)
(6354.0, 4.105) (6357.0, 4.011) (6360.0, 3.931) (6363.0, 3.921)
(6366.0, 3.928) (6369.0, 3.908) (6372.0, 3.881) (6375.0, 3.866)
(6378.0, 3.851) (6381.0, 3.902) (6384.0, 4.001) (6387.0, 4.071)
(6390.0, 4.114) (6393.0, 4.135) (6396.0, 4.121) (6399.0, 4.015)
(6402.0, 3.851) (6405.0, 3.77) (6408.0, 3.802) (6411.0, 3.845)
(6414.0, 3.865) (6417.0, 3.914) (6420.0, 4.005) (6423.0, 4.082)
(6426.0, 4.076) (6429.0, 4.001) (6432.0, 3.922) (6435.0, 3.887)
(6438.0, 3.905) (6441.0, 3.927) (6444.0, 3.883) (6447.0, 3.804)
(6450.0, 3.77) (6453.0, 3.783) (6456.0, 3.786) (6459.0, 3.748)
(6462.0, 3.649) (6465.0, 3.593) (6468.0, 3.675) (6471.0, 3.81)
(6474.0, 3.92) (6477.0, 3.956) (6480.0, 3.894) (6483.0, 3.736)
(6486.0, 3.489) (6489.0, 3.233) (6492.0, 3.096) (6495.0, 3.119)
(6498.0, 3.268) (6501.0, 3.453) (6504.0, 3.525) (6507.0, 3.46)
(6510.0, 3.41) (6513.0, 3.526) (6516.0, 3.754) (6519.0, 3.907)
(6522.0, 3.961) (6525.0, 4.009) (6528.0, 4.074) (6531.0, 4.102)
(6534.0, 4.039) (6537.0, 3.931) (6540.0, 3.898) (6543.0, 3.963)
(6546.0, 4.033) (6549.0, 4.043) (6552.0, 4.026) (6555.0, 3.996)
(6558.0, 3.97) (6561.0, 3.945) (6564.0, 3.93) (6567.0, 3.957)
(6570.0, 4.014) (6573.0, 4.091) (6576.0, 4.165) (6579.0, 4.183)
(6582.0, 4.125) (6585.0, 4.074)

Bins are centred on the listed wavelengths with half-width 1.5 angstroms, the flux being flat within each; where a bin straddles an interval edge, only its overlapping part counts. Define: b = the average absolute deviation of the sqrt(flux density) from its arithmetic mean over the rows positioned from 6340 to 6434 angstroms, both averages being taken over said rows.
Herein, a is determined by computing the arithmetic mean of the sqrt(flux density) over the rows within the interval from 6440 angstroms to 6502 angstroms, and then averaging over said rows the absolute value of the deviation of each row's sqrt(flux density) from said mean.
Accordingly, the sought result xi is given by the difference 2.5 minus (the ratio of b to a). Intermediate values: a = 0.058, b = 0.022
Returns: 2.11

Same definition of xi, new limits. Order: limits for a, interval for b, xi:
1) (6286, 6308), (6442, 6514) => 1.04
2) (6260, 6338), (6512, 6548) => 1.67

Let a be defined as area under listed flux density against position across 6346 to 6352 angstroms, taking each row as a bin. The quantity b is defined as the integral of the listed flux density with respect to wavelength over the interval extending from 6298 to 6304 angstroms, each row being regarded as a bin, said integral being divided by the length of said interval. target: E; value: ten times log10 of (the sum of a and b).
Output 14.4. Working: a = 24.4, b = 3.39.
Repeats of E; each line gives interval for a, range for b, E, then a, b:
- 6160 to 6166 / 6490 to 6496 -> 14.3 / 23.7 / 3.12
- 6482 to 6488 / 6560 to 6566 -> 14.0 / 21.4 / 3.94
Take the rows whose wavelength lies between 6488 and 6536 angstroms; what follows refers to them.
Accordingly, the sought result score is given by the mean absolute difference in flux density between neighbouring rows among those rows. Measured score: 0.096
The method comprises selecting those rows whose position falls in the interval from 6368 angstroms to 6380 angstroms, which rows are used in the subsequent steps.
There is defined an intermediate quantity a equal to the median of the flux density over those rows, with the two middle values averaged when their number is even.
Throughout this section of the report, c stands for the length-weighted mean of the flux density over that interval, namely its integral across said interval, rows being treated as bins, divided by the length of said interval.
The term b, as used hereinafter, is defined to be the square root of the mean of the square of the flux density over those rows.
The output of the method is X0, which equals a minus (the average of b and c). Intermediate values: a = 3.87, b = 3.88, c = 3.88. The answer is -0.003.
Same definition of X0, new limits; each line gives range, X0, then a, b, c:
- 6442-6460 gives -0.014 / 3.78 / 3.80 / 3.80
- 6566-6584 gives 0.017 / 4.11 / 4.09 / 4.09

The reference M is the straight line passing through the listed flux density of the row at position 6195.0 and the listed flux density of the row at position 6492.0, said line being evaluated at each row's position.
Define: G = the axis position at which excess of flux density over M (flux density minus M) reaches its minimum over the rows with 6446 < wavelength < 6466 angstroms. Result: 6465.0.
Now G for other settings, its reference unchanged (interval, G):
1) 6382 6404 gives 6402.0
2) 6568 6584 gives 6570.0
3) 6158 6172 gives 6171.0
